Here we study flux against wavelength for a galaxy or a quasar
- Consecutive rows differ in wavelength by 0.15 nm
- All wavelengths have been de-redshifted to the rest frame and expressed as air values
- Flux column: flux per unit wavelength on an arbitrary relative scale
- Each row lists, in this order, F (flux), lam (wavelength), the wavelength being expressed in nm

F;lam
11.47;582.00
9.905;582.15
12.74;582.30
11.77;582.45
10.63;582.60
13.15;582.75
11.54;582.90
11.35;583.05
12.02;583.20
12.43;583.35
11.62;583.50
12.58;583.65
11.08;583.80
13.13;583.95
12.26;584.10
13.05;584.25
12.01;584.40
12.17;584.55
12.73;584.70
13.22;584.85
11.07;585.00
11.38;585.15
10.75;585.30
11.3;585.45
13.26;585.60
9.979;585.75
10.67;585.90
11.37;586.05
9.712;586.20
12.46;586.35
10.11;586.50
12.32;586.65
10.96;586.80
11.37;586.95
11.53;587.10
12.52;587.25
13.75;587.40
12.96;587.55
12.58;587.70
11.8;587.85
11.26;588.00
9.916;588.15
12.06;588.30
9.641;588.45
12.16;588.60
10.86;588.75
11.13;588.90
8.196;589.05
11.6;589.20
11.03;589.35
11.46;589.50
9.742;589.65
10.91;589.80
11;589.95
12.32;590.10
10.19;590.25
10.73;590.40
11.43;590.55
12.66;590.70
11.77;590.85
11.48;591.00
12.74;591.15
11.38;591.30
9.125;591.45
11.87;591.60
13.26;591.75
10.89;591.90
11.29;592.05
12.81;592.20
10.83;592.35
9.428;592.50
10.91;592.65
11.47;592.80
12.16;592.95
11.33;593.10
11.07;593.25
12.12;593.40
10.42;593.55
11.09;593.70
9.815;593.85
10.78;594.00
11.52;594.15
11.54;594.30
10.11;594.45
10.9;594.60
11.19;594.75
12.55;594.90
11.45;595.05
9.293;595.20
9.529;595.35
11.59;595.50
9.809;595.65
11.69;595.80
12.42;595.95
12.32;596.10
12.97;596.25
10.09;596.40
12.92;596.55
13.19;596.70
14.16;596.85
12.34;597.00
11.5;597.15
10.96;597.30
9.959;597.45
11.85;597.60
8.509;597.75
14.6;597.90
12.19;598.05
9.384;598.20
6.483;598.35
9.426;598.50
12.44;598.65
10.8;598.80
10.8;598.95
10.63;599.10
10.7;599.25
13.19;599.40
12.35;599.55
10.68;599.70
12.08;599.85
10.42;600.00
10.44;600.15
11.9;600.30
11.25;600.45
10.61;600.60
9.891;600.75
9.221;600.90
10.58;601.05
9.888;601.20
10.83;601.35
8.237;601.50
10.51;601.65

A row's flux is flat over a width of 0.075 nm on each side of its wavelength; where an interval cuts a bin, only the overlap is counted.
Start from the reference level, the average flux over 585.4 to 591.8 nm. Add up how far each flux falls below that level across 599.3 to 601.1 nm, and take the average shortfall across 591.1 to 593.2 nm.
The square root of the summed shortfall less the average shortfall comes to 1.9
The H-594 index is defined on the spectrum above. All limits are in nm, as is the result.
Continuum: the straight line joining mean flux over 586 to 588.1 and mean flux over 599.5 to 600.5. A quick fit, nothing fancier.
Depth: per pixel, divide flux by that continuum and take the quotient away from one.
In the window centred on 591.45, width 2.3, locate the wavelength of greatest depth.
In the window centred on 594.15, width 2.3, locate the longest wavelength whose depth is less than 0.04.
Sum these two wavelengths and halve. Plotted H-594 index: 593.25 nm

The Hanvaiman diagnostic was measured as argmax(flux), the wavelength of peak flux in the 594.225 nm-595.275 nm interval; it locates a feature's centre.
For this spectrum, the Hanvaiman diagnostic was 594.90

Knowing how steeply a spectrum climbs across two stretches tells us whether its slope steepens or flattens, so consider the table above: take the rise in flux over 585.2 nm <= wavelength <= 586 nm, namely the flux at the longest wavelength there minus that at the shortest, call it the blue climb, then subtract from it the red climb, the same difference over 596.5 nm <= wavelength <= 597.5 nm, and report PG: 2.9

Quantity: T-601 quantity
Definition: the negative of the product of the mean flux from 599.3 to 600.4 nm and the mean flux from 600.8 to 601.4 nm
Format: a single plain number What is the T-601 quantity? -117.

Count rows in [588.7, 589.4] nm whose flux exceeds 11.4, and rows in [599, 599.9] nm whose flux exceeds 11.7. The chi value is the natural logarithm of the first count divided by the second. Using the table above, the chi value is -1.1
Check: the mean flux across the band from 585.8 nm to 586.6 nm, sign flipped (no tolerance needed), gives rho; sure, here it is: -10.9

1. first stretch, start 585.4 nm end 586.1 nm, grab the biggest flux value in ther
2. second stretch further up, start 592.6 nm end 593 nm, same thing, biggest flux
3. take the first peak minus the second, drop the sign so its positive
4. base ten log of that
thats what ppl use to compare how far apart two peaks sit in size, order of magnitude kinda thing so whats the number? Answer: 0.0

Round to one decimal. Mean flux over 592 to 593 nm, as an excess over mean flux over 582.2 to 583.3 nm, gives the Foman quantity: -0.6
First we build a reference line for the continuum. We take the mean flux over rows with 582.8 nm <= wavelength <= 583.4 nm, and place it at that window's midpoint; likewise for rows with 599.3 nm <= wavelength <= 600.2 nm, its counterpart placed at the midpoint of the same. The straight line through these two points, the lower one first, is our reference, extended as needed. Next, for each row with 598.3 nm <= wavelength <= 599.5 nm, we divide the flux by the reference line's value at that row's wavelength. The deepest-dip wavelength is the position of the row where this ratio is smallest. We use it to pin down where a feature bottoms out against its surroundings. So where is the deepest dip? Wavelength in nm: 598.35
